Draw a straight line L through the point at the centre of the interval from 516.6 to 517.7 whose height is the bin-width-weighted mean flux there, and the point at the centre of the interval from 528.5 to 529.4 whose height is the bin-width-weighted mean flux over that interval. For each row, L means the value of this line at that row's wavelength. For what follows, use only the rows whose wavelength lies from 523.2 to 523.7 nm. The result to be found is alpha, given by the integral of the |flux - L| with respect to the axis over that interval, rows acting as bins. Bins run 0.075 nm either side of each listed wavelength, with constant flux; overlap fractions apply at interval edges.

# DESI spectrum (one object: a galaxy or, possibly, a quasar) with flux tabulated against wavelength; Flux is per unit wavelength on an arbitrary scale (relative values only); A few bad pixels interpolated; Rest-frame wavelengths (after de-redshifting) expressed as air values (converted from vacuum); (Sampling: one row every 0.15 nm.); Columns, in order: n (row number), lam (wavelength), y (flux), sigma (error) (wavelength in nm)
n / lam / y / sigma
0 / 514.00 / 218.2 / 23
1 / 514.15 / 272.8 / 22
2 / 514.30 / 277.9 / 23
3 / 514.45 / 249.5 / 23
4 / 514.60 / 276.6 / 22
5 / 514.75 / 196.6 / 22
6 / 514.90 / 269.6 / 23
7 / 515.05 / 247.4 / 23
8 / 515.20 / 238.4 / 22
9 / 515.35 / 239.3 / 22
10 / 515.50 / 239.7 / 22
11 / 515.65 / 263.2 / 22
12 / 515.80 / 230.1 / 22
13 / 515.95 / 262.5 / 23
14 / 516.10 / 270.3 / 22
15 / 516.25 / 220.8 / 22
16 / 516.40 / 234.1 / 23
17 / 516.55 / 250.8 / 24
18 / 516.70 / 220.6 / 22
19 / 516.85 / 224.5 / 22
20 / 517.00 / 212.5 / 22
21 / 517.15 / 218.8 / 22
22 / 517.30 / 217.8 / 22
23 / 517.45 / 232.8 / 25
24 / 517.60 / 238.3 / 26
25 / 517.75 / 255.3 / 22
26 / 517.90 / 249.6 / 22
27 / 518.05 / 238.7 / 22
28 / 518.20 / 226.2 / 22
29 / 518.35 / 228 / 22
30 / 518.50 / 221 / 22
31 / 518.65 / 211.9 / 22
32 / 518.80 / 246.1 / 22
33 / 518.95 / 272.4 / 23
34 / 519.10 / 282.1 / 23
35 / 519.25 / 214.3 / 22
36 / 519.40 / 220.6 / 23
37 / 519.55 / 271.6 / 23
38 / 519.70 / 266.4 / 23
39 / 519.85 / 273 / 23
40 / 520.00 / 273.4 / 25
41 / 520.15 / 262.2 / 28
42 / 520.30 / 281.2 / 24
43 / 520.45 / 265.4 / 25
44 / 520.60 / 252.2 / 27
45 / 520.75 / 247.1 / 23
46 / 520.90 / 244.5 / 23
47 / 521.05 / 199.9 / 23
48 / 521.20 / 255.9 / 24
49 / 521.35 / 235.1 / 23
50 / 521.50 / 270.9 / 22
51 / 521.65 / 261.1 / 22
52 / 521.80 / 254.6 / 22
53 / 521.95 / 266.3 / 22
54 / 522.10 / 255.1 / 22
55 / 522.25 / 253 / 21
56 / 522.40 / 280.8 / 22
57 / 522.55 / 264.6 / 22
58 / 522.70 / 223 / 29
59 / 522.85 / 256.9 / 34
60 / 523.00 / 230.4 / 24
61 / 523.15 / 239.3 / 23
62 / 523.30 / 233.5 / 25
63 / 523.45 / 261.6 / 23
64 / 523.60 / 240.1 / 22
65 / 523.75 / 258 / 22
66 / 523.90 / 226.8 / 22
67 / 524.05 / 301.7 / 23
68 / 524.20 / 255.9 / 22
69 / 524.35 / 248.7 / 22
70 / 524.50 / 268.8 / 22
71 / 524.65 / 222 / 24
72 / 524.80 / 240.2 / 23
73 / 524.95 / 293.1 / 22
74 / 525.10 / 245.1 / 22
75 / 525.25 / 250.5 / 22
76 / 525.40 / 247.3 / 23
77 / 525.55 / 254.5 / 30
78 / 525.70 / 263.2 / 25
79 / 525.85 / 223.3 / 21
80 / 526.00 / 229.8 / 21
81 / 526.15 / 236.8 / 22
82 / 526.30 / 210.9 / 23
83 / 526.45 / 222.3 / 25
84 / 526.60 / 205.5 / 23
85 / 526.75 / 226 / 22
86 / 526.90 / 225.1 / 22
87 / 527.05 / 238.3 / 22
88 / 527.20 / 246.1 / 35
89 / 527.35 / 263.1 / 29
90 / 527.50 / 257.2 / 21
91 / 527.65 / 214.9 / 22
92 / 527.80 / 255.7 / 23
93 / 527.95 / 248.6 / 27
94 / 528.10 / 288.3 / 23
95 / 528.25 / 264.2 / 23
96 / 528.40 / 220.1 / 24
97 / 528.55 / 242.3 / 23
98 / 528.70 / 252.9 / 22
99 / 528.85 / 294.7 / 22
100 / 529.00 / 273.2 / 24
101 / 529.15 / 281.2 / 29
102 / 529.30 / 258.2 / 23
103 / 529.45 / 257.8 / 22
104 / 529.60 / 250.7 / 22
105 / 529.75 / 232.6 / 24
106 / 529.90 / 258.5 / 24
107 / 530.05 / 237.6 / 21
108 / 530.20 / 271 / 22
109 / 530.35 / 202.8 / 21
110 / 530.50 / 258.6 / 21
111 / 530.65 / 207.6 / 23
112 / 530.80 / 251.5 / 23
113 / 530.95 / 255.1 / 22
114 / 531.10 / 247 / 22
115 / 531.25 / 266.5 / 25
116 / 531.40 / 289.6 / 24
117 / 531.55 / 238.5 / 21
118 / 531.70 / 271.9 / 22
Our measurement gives 6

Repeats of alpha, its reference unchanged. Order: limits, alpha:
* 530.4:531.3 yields 26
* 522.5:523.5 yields 15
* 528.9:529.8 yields 14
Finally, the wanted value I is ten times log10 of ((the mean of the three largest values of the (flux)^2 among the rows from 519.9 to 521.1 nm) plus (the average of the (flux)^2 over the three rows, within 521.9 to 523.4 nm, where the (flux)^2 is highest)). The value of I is 51.70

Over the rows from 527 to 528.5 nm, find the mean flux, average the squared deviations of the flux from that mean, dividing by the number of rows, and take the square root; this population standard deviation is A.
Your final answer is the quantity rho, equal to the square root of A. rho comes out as 4.53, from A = 20.5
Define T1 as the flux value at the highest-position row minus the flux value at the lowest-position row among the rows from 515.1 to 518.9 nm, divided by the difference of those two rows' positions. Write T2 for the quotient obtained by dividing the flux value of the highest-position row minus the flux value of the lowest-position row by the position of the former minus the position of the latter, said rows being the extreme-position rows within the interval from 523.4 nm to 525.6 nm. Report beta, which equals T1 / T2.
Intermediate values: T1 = 2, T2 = -3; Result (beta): -0.6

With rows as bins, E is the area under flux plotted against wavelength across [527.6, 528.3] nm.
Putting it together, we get 179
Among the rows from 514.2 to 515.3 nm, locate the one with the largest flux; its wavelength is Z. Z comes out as 514.30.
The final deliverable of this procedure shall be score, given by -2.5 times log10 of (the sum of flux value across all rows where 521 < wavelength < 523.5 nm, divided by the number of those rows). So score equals -5.993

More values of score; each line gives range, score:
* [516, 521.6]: -5.966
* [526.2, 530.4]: -5.979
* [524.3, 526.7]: -5.957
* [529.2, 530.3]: -6.005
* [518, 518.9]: -5.898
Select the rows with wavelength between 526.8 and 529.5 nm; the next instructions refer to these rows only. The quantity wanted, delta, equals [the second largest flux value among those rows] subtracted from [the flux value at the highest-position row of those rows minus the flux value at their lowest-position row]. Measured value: -256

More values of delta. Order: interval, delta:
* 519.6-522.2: -285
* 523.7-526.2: -314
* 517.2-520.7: -247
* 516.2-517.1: -242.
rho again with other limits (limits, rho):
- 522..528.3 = 4.63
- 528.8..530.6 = 4.81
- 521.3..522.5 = 3.58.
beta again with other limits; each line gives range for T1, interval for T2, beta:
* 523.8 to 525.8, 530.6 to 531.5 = 0.2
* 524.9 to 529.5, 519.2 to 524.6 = -0.8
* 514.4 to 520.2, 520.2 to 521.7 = -0.1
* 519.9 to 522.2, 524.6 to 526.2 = -0.9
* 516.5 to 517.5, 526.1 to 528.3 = -1.5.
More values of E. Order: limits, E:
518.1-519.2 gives 264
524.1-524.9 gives 200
